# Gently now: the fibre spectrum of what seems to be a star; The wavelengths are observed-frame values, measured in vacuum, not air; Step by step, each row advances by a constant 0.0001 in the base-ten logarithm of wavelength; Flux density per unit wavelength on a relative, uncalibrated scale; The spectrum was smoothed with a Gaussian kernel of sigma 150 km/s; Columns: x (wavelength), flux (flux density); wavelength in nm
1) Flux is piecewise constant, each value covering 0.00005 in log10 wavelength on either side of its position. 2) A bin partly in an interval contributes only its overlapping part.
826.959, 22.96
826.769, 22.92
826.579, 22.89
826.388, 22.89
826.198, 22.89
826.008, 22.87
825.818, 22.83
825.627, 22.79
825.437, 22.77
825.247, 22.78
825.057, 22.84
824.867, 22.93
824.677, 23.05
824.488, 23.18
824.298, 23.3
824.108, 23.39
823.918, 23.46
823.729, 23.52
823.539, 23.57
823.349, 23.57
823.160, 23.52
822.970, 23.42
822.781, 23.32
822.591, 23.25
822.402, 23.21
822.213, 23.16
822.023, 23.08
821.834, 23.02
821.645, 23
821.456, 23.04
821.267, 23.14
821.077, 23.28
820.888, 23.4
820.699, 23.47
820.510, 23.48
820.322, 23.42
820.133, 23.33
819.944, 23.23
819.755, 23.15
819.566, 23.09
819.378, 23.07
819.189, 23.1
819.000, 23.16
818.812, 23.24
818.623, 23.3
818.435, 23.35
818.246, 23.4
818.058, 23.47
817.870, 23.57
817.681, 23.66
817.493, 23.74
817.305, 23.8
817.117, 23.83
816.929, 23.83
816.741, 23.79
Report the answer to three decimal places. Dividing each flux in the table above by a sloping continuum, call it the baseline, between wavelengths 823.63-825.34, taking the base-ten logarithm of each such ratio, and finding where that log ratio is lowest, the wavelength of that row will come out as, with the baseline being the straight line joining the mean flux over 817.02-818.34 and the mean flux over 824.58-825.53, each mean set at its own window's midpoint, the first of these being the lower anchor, 825.247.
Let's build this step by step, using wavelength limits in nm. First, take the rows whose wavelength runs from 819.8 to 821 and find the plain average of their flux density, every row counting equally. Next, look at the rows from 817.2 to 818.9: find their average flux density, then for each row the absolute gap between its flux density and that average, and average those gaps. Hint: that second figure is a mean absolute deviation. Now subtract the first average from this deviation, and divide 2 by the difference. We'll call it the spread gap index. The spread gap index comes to -0.0861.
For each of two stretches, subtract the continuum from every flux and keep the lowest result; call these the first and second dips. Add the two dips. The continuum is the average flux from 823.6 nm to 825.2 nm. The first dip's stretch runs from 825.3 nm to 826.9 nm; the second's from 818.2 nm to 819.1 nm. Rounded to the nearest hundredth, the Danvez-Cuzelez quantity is -0.49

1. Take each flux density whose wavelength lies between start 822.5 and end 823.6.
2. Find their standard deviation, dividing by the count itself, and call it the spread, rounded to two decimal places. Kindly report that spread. 0.12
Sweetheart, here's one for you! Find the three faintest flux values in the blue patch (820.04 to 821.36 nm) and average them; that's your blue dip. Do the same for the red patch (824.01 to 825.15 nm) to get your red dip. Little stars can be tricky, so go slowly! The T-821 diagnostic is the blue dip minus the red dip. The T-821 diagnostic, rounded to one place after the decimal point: 0.3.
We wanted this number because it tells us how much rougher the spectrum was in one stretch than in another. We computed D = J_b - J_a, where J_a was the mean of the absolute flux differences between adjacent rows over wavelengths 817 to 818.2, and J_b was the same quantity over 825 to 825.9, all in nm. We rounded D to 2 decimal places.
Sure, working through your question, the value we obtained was -0.04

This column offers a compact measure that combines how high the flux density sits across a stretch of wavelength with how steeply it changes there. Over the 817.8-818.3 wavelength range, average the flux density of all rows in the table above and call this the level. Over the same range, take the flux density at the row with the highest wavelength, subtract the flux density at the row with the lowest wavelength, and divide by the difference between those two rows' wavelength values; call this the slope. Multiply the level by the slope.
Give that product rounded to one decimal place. -10.6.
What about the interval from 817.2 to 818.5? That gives -9.4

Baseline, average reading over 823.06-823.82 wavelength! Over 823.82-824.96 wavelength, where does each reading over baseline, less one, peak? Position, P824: 823.918 nm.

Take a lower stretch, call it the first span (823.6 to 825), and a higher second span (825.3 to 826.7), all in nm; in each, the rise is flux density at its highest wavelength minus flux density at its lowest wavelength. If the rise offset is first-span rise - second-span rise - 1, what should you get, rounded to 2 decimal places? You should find -1.71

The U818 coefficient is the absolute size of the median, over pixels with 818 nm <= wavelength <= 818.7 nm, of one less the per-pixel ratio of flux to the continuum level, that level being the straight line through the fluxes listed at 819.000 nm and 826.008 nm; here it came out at 0.0081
